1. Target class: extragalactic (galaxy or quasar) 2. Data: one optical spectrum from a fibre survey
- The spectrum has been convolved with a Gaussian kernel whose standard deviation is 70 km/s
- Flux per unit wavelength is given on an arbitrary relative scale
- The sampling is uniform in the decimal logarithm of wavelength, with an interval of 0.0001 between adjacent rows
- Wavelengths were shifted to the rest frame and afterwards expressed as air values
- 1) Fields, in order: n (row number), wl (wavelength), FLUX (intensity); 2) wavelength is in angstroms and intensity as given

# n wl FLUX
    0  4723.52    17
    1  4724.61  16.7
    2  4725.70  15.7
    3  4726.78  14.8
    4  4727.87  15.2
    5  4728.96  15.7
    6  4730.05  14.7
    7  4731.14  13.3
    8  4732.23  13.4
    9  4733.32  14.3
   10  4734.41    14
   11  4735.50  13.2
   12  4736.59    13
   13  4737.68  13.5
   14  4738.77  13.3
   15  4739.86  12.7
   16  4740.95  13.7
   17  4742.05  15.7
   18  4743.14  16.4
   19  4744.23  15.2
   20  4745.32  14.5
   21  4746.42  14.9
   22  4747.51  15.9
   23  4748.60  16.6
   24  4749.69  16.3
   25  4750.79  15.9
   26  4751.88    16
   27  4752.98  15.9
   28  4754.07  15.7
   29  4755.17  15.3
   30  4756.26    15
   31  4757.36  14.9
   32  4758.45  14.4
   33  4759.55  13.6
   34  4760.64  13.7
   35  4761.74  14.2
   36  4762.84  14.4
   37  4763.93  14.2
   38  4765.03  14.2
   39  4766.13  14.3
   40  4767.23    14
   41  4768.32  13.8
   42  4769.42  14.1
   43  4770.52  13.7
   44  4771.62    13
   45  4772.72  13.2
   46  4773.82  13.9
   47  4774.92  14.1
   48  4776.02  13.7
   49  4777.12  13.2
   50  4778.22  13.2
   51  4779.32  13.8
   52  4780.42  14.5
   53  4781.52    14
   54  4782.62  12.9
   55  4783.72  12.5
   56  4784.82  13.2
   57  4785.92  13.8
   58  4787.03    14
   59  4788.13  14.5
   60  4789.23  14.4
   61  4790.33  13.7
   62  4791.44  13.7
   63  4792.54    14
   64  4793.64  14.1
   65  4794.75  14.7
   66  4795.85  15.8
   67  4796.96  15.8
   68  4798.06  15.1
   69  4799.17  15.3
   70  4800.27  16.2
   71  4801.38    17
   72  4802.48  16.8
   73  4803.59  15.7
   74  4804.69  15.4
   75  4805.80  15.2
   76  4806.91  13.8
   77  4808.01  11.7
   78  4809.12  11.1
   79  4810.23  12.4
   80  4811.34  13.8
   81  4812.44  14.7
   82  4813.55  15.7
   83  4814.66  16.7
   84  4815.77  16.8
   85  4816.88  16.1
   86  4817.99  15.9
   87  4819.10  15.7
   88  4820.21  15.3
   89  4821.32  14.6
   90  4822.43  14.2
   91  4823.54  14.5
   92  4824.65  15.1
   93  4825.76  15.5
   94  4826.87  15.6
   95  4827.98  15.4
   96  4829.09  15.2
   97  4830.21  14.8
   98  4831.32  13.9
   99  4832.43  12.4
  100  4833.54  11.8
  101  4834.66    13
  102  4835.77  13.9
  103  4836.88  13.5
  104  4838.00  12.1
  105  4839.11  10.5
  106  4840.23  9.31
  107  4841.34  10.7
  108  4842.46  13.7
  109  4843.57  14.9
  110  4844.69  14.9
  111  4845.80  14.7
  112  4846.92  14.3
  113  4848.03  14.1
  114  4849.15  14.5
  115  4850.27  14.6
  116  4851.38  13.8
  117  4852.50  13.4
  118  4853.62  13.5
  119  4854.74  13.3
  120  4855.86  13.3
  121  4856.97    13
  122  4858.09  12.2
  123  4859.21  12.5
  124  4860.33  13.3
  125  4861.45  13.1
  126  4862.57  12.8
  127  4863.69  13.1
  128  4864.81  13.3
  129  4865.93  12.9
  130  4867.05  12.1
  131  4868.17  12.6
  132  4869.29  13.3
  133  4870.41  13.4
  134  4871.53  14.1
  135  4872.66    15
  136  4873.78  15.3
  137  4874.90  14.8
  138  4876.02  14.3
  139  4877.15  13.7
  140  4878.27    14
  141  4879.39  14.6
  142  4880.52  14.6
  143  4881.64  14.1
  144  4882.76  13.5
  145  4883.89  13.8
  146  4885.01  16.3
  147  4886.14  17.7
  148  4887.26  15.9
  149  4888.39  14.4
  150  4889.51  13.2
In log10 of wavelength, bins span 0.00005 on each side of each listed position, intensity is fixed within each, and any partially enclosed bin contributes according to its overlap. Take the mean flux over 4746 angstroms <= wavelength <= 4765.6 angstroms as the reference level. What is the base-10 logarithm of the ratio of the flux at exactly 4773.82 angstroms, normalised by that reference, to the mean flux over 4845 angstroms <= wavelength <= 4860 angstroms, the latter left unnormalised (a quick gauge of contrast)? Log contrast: -1.17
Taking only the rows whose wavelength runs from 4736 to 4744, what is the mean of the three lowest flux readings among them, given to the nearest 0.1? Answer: 13.0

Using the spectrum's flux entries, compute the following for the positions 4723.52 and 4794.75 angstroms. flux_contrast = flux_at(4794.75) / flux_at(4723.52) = 0.86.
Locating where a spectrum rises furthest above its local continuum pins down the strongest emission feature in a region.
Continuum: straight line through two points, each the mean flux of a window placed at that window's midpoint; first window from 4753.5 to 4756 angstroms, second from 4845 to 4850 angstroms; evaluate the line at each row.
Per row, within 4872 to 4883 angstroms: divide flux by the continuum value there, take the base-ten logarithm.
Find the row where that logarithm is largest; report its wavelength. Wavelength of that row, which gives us 4873.78 angstroms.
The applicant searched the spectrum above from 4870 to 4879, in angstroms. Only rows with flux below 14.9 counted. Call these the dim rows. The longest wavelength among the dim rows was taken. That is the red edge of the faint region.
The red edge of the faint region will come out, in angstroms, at 4878.27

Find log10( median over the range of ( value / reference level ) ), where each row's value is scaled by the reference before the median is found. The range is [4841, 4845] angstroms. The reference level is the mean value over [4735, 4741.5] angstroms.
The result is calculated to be 0.034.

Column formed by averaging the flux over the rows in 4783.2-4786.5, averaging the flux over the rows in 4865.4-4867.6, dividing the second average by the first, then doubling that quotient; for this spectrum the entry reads 1.90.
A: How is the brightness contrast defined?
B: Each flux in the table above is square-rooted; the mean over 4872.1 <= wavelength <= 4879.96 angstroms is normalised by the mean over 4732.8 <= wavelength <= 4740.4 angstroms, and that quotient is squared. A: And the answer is 1.08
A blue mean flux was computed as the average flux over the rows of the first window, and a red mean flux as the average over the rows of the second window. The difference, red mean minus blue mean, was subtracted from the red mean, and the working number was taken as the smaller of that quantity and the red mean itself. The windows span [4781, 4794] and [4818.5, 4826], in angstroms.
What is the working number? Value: 13.7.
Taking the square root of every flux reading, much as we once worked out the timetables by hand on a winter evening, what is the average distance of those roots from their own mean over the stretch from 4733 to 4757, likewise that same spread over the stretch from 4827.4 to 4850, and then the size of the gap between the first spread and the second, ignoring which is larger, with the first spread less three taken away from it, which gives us 2.92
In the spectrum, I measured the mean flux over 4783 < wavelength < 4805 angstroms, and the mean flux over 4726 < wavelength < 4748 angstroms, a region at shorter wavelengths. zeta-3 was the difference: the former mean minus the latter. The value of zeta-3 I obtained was 0.4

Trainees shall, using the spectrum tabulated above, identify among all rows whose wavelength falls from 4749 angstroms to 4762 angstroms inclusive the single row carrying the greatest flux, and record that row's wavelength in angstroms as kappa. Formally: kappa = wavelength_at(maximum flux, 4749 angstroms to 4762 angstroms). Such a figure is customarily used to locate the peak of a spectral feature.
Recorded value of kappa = 4749.69 angstroms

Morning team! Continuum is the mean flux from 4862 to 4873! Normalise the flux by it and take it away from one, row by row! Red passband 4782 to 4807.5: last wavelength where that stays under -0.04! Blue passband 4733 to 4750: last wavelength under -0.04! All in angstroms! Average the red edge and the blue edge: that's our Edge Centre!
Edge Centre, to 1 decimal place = 4778.3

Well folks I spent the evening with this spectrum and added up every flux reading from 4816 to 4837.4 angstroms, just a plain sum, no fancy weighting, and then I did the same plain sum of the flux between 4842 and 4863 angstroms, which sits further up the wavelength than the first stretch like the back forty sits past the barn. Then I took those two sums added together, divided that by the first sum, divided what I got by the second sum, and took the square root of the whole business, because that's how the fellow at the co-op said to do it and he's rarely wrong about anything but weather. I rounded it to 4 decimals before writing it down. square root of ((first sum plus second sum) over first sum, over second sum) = 0.0864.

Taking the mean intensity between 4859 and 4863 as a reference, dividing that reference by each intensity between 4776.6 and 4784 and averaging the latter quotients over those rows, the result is 0.964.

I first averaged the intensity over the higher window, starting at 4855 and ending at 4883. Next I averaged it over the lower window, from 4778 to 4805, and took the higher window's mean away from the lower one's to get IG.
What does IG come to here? 1.0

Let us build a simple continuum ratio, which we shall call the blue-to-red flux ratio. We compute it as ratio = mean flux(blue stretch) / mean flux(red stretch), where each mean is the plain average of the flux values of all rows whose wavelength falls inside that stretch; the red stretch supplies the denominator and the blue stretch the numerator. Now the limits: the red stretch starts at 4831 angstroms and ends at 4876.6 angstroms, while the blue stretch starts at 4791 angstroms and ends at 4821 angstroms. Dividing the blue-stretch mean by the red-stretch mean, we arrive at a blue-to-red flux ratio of 1.13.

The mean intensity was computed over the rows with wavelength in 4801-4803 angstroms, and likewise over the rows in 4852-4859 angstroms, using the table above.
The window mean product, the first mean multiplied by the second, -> 222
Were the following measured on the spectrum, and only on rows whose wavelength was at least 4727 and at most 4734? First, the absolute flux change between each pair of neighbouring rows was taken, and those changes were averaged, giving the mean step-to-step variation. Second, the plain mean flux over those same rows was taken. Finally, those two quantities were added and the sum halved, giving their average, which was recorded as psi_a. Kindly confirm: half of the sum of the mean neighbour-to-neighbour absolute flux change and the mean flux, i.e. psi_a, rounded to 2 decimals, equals 7.61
